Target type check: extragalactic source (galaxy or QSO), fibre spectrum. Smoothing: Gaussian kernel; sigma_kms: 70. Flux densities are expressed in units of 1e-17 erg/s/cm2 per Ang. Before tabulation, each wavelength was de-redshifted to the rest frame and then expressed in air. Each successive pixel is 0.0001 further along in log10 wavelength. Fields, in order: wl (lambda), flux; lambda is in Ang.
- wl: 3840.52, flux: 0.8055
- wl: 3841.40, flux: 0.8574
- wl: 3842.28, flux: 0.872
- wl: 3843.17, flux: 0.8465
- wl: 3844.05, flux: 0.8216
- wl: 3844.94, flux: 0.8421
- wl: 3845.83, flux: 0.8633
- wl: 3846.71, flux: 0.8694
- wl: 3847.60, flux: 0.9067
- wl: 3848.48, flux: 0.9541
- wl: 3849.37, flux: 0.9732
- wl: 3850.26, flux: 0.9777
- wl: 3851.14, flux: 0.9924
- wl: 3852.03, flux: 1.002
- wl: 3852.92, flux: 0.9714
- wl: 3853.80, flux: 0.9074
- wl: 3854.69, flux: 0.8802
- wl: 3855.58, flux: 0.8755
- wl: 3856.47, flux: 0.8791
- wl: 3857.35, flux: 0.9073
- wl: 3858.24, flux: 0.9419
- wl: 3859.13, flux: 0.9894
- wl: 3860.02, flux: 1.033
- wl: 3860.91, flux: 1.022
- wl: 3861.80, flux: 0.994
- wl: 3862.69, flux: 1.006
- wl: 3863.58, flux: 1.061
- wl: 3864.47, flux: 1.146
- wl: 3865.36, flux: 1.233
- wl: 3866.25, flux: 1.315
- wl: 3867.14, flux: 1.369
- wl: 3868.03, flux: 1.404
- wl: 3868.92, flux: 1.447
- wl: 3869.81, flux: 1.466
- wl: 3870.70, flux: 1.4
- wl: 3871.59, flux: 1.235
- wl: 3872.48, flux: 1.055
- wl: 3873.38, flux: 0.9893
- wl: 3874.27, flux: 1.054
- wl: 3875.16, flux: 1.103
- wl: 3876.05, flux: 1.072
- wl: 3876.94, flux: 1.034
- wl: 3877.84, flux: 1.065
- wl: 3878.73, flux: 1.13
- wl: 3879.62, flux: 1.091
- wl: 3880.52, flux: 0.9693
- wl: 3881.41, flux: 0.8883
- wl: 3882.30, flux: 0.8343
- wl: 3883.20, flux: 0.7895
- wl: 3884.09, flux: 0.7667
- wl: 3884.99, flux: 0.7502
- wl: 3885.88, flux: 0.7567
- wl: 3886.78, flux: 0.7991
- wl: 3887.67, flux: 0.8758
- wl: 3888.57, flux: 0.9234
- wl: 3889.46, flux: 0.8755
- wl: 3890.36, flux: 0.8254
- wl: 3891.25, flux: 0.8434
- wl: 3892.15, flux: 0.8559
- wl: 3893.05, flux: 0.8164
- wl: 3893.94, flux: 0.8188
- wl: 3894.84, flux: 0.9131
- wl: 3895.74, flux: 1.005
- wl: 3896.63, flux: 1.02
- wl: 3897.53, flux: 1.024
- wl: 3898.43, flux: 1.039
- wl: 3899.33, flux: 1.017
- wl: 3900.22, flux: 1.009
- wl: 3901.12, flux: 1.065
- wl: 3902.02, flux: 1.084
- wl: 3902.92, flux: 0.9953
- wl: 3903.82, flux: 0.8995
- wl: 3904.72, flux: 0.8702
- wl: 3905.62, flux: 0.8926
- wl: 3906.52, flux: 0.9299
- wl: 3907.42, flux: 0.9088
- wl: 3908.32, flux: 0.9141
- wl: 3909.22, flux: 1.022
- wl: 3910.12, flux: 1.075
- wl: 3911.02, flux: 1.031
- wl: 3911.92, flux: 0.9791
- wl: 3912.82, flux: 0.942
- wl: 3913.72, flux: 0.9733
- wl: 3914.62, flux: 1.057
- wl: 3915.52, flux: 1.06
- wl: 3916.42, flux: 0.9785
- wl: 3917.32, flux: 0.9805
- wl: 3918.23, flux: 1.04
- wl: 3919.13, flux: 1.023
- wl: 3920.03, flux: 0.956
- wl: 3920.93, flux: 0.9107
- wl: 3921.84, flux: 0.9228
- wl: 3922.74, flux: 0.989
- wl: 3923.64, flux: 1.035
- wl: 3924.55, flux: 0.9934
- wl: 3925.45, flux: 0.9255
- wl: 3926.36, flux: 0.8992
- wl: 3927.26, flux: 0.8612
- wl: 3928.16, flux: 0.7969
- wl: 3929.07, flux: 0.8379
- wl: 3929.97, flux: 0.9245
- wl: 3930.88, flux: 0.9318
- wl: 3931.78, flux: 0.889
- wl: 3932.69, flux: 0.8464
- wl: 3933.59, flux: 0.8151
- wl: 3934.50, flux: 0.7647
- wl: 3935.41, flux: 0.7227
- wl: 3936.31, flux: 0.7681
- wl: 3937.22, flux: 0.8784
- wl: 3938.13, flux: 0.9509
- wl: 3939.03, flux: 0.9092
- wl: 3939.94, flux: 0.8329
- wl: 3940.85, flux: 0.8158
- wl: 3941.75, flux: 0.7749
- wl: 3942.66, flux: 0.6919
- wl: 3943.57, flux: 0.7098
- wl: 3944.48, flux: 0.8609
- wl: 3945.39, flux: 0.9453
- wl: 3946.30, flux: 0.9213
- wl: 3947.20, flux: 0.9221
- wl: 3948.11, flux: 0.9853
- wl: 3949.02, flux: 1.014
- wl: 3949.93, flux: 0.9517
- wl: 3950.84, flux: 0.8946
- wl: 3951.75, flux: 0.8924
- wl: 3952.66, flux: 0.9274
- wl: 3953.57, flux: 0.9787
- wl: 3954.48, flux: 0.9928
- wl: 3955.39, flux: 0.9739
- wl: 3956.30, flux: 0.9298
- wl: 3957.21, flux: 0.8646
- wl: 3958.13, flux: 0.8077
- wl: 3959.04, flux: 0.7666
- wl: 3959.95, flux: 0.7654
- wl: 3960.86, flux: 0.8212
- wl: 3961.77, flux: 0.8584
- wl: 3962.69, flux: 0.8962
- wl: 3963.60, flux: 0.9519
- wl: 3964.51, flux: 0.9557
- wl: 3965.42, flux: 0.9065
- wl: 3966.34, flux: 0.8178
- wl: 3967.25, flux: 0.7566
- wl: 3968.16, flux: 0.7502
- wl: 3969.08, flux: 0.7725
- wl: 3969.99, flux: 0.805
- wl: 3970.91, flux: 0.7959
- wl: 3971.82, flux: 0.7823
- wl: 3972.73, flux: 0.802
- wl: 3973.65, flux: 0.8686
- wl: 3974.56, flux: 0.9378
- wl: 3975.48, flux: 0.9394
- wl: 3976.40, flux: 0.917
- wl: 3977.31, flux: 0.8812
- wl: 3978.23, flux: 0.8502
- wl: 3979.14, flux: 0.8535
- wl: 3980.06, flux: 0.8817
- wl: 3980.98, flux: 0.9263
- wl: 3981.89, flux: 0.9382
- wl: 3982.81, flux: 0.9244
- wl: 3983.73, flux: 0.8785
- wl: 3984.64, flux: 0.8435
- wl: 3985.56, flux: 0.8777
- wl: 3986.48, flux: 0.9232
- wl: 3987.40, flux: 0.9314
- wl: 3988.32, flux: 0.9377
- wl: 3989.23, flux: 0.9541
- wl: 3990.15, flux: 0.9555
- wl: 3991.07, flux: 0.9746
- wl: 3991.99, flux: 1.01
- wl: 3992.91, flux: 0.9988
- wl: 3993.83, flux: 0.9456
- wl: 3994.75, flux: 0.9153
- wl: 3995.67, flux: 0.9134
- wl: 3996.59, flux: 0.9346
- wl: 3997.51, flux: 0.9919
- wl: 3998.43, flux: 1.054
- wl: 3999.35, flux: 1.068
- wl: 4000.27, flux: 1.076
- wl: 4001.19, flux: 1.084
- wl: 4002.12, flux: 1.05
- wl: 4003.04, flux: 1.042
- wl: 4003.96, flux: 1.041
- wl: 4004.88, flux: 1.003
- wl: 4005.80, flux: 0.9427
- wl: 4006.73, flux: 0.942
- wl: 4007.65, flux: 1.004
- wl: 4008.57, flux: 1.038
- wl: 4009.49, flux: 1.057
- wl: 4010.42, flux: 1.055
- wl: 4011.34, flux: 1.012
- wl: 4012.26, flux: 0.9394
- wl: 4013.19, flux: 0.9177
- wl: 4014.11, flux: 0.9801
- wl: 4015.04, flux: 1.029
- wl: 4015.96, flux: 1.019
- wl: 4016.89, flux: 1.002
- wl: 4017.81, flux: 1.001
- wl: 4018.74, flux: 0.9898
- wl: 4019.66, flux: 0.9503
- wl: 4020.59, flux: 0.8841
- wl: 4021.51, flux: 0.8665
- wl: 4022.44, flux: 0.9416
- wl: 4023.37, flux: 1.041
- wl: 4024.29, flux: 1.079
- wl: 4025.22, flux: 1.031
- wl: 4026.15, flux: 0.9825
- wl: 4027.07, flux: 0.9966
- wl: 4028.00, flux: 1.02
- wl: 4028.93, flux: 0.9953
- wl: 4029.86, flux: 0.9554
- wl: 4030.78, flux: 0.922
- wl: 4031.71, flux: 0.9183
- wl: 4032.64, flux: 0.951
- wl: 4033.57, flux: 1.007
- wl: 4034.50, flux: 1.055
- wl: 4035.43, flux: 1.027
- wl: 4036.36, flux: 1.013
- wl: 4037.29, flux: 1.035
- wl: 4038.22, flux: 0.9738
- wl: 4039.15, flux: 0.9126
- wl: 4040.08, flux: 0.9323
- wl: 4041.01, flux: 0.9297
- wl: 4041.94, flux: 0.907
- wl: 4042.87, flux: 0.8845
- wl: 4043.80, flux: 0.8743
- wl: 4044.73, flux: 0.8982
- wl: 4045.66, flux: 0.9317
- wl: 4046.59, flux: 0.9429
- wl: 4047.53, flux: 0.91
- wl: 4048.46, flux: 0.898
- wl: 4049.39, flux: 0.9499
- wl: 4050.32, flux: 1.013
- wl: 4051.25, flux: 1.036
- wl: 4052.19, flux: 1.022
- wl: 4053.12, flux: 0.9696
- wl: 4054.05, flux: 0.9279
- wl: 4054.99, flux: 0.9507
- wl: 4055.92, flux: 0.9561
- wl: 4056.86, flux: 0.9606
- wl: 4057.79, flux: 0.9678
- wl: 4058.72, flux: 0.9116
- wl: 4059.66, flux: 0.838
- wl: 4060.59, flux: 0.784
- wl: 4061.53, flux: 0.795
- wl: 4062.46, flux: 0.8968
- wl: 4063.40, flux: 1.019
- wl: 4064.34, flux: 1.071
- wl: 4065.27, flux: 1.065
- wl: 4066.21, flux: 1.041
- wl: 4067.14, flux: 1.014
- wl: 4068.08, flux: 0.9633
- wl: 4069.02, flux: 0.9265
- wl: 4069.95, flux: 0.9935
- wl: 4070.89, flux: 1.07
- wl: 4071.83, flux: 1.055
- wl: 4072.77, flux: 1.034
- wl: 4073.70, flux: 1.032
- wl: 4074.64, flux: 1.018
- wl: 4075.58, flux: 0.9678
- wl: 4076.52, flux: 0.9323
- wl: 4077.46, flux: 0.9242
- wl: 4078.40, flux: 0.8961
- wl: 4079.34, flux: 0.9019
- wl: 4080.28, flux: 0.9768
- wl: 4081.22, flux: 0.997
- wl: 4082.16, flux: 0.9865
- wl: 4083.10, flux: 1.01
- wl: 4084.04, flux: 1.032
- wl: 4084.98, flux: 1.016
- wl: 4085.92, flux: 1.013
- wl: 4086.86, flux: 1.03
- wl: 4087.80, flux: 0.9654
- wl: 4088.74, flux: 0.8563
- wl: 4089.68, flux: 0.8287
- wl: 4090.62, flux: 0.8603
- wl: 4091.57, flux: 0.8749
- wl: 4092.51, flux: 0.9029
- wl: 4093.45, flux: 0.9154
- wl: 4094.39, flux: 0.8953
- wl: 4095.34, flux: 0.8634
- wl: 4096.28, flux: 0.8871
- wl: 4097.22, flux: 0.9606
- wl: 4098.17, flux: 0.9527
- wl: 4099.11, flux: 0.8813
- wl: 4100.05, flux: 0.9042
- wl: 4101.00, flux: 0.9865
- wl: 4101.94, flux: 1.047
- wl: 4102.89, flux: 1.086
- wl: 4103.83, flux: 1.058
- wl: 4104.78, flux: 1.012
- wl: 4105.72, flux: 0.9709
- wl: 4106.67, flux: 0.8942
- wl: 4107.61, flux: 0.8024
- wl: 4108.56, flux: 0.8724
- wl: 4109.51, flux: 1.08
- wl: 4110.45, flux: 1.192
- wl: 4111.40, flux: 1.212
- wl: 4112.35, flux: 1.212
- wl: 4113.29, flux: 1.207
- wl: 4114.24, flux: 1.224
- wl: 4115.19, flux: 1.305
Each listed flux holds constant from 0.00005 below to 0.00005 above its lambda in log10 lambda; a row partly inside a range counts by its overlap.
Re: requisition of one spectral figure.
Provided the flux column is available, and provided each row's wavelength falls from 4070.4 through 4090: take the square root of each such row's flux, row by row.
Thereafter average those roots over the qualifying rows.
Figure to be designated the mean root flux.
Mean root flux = 0.99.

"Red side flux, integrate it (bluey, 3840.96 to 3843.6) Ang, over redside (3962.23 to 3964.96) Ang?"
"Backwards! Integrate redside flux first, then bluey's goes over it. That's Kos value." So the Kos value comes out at 0.89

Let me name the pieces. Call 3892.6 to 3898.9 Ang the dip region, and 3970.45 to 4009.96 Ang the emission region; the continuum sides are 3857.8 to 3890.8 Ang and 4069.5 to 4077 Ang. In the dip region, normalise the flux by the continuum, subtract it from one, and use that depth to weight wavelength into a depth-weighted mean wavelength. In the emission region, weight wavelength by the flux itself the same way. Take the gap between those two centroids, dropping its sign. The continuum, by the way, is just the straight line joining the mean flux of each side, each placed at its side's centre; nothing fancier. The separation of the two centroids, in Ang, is 96.8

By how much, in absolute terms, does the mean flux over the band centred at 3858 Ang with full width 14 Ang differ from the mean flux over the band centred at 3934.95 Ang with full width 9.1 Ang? 0.13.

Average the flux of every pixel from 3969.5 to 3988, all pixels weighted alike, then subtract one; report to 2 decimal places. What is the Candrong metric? -0.12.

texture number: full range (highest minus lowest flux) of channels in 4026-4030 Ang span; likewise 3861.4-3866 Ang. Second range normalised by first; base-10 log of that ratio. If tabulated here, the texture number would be 0.6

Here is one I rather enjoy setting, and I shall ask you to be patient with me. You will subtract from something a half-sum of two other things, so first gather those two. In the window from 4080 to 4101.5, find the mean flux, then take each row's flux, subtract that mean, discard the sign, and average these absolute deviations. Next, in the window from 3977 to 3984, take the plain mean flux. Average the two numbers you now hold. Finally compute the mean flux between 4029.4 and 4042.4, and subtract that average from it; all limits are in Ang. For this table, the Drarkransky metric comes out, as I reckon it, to 0.49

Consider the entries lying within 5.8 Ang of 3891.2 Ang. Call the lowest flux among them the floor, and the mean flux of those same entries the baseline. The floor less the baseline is -0.11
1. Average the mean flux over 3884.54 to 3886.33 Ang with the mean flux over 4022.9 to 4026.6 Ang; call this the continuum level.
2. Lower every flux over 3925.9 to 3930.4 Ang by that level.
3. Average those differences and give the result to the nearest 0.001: -0.029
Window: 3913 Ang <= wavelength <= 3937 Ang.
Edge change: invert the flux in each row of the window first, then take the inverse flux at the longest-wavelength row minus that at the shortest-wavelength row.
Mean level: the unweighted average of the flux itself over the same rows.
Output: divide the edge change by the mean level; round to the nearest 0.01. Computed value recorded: 0.30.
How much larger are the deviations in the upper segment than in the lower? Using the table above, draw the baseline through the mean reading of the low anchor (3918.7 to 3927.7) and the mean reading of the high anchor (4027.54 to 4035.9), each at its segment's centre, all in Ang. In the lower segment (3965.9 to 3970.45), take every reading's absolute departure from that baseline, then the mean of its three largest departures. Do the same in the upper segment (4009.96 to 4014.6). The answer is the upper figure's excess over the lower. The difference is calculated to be -0.15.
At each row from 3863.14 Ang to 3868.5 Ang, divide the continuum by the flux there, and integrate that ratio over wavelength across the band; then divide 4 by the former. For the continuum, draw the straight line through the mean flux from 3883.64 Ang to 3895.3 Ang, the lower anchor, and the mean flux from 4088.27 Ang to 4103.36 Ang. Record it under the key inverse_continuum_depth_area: 1.13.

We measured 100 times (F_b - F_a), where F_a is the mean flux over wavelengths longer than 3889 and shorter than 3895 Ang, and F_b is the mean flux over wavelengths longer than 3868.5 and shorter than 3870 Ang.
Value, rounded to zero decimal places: 61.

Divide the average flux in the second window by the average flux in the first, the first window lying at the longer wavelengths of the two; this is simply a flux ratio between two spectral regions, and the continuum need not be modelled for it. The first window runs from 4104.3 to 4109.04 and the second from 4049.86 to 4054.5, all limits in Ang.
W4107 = 1.09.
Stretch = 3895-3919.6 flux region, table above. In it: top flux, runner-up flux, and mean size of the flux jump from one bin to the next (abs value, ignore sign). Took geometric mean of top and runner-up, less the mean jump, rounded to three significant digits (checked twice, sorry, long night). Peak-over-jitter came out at 1.04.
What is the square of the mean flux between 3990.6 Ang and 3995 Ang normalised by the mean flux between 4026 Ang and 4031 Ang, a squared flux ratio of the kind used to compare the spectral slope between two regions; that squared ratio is 0.98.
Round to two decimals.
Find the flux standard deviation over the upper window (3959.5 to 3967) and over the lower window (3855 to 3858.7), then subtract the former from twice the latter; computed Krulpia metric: -0.01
